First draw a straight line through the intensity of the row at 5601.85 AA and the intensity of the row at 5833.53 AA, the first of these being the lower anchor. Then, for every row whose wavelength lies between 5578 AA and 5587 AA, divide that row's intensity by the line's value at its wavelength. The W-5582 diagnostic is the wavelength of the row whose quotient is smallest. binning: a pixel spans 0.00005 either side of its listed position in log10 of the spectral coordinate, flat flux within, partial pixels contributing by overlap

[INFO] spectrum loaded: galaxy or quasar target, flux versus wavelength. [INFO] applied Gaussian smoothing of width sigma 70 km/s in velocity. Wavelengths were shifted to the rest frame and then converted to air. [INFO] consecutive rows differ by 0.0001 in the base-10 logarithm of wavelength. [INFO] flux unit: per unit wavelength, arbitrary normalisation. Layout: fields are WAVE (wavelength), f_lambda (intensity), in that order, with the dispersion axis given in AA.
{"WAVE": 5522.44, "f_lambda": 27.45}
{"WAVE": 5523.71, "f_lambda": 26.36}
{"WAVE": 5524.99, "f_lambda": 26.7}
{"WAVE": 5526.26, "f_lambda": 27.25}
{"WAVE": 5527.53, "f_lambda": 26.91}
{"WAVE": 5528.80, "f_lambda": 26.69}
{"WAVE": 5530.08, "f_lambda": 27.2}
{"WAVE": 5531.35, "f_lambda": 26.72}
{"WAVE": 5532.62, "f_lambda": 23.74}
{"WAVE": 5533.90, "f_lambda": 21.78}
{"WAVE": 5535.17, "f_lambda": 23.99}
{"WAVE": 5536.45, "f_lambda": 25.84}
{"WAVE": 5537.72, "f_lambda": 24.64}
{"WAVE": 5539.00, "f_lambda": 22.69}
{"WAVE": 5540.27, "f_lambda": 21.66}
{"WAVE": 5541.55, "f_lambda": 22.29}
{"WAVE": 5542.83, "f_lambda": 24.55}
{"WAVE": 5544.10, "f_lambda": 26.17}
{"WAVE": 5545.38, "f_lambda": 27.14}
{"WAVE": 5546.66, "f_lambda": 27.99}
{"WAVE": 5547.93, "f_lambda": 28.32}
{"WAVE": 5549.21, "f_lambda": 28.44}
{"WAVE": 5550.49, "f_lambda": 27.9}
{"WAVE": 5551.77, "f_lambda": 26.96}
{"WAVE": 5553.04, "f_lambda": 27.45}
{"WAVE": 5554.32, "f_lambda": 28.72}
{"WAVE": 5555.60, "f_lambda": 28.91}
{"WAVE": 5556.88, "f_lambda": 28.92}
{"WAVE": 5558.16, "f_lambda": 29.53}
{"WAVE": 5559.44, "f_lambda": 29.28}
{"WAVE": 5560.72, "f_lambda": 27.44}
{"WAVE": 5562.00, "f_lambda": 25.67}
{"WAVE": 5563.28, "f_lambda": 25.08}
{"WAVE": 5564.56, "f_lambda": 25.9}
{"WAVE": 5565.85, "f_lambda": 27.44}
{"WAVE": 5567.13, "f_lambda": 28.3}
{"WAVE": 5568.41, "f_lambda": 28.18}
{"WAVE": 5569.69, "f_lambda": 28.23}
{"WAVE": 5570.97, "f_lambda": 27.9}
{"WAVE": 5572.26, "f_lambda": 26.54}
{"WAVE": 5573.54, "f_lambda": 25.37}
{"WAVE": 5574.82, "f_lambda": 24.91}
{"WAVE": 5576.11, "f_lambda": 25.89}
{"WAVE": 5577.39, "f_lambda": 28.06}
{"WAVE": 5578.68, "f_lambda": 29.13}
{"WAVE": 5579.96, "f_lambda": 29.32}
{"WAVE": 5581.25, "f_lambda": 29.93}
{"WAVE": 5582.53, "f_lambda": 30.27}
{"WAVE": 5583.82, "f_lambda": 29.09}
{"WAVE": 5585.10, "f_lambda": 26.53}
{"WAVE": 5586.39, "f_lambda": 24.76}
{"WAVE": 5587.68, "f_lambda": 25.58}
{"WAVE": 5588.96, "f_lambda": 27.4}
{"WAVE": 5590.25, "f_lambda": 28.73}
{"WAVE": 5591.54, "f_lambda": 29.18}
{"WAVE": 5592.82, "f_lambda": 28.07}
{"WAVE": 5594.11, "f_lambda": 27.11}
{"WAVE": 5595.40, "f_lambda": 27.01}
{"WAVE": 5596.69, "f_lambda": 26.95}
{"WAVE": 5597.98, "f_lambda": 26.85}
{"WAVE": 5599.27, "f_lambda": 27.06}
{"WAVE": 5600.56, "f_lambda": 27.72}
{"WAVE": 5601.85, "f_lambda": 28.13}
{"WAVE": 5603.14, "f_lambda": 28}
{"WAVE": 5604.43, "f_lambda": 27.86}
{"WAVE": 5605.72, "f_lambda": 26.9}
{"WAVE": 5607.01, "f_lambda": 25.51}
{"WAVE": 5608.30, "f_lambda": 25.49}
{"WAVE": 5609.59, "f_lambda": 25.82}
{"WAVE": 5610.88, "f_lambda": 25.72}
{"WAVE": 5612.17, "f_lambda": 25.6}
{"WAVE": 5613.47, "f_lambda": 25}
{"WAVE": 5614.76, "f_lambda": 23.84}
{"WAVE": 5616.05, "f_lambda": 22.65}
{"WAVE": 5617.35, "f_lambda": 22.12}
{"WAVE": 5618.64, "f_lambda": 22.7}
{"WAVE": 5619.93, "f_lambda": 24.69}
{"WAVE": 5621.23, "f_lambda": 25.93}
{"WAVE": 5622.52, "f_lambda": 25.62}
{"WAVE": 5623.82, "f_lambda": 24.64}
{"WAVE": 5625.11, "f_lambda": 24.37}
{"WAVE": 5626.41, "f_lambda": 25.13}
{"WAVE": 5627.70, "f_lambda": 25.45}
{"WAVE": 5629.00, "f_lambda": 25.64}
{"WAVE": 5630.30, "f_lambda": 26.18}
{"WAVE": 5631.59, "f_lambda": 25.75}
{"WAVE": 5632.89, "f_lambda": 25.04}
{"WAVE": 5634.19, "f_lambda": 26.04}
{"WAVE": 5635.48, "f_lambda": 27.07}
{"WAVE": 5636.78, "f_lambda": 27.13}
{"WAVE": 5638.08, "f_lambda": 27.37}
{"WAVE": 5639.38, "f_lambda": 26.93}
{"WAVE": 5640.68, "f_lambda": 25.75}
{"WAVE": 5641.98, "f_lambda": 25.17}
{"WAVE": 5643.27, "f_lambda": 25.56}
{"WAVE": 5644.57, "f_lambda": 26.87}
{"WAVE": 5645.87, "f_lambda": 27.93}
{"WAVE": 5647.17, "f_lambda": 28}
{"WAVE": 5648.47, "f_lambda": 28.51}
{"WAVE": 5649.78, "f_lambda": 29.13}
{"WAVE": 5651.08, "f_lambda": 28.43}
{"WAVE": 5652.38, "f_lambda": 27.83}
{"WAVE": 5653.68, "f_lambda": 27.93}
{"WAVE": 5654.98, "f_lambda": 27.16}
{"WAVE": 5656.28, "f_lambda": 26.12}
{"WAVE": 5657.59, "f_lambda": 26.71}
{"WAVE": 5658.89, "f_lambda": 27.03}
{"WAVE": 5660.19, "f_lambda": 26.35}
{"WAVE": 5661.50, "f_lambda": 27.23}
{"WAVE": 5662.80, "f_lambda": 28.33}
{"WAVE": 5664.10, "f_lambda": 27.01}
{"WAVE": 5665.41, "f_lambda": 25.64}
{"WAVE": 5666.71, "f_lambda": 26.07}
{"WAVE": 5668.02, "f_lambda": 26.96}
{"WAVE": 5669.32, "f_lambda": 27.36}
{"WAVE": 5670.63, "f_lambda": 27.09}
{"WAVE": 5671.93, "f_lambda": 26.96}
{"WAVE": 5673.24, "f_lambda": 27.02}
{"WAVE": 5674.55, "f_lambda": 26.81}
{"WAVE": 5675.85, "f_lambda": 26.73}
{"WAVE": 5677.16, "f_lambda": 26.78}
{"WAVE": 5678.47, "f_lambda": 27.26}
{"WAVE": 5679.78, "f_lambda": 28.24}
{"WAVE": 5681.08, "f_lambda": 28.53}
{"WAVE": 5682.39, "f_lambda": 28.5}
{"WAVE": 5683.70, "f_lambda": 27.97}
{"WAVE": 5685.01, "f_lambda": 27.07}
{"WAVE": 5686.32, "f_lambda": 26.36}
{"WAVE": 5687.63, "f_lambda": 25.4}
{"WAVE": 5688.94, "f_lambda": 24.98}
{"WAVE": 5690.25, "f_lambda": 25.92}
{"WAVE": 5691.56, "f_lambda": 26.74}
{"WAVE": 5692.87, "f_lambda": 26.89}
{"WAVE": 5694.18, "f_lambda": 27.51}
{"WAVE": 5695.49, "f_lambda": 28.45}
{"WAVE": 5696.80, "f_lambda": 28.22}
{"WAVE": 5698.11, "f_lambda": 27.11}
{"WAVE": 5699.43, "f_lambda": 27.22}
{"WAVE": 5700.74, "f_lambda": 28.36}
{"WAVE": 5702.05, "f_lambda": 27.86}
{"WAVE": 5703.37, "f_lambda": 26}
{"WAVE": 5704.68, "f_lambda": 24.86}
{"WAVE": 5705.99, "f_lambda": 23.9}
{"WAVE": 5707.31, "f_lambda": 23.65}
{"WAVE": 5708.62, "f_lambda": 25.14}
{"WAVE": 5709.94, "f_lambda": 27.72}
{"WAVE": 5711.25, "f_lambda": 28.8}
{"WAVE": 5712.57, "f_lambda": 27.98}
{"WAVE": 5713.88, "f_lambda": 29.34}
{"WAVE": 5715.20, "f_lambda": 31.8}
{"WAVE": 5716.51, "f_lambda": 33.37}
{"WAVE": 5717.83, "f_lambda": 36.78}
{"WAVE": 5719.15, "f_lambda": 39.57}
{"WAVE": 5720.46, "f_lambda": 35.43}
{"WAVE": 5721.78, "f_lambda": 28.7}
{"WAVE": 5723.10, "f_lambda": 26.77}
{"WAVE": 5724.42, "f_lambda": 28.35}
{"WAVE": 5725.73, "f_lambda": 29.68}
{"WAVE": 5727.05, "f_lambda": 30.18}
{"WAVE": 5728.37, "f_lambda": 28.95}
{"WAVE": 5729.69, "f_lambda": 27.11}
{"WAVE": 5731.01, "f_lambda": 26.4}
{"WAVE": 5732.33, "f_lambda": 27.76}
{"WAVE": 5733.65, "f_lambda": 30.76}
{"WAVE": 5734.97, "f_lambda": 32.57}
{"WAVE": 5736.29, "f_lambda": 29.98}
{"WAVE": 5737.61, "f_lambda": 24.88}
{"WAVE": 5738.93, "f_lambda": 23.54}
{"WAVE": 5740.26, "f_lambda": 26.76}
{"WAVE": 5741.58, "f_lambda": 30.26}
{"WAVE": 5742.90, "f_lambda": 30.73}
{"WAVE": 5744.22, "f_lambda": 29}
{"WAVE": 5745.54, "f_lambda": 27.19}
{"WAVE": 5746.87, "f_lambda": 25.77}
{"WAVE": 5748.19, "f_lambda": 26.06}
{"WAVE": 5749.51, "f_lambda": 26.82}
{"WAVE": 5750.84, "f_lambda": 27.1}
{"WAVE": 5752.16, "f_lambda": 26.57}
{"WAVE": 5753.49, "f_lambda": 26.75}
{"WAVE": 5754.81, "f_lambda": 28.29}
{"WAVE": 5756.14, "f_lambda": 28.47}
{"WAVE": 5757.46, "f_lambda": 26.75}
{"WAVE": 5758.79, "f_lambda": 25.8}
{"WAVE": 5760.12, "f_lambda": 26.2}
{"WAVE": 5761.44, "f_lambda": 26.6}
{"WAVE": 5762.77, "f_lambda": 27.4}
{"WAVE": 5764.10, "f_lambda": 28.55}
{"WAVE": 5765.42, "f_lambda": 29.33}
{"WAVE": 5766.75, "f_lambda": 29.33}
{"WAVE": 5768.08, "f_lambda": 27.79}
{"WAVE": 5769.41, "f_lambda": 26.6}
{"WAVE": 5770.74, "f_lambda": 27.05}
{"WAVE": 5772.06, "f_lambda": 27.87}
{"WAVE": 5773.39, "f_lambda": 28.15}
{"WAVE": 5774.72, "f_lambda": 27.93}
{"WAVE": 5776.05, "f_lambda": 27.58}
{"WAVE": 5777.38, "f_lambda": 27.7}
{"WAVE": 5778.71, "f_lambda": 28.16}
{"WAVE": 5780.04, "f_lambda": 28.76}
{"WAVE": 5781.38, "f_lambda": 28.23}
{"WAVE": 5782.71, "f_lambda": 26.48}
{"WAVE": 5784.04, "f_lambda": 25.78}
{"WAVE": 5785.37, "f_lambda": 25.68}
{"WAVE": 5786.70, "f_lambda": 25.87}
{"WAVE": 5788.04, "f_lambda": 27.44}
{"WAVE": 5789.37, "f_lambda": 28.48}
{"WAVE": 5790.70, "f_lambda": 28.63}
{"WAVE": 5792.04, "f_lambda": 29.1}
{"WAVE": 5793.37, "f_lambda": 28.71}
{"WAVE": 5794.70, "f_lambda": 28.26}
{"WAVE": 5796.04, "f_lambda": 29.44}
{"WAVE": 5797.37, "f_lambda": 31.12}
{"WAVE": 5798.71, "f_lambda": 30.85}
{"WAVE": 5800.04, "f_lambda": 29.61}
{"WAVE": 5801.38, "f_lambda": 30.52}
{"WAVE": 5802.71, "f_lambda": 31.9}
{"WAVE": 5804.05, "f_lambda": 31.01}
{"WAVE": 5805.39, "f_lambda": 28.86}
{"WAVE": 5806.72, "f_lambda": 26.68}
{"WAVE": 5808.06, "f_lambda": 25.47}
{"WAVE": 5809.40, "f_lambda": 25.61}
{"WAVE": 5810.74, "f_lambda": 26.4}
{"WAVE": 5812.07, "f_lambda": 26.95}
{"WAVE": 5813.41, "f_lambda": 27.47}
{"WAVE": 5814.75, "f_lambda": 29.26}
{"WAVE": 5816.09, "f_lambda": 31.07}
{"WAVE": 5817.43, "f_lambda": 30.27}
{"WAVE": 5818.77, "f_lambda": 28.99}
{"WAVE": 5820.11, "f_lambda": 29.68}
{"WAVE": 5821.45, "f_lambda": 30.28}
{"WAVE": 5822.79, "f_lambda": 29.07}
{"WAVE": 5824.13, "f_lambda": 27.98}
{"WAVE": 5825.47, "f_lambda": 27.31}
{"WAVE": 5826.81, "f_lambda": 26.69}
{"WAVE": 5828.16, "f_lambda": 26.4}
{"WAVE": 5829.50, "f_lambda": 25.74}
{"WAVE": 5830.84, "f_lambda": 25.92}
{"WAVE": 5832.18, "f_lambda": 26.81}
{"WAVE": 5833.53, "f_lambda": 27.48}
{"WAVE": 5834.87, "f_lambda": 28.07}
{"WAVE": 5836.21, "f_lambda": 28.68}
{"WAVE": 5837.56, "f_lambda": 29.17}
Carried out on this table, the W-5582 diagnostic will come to 5586.39 AA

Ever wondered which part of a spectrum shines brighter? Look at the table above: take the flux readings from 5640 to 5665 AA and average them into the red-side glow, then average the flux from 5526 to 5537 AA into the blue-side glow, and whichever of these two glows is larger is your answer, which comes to 27.2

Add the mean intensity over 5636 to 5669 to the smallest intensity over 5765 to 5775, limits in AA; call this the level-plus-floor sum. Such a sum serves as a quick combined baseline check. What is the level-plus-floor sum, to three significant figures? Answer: 53.7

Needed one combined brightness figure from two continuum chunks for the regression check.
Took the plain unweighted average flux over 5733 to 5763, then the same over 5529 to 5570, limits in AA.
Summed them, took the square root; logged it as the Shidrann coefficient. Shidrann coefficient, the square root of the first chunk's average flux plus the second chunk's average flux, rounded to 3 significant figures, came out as 7.35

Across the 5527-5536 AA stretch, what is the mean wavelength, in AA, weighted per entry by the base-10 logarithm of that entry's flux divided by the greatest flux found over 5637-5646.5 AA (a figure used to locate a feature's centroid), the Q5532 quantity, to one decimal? 5532.9 AA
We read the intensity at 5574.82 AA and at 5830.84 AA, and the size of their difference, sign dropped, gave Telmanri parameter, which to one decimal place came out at 1.0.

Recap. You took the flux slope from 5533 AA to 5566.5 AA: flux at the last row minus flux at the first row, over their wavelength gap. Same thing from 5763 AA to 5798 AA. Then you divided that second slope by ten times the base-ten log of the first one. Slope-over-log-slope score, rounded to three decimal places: -0.010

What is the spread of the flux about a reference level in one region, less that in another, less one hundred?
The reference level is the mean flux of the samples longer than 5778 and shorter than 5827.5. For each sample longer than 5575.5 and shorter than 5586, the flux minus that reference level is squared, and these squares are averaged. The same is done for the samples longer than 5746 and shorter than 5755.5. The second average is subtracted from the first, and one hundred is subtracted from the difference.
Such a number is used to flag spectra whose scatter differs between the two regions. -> -101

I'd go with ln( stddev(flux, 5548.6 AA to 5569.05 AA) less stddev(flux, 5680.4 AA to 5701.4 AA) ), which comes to -1.7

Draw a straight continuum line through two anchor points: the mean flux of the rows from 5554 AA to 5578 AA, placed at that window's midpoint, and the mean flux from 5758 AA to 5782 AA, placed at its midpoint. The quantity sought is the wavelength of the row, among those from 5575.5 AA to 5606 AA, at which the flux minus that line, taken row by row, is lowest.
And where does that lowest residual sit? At 5586.39 AA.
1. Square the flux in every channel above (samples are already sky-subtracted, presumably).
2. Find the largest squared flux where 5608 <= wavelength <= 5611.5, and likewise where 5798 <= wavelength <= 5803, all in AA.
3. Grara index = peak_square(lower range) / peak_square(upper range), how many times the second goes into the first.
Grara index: 0.7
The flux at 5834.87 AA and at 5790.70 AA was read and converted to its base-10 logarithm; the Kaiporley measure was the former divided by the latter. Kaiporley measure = 0.99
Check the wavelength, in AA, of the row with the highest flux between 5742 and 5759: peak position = 5742.90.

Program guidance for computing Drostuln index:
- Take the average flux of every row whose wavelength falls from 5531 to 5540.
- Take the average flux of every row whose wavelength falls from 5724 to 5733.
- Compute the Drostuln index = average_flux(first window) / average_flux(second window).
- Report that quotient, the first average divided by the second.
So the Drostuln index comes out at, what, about 0.85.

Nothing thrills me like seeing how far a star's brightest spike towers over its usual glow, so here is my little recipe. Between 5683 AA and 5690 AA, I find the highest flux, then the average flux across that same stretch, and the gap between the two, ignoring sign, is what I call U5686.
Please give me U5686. 1.6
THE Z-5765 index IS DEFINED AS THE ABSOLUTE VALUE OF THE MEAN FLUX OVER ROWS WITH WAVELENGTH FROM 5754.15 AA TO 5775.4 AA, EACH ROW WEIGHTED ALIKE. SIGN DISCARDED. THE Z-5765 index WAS 27.6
